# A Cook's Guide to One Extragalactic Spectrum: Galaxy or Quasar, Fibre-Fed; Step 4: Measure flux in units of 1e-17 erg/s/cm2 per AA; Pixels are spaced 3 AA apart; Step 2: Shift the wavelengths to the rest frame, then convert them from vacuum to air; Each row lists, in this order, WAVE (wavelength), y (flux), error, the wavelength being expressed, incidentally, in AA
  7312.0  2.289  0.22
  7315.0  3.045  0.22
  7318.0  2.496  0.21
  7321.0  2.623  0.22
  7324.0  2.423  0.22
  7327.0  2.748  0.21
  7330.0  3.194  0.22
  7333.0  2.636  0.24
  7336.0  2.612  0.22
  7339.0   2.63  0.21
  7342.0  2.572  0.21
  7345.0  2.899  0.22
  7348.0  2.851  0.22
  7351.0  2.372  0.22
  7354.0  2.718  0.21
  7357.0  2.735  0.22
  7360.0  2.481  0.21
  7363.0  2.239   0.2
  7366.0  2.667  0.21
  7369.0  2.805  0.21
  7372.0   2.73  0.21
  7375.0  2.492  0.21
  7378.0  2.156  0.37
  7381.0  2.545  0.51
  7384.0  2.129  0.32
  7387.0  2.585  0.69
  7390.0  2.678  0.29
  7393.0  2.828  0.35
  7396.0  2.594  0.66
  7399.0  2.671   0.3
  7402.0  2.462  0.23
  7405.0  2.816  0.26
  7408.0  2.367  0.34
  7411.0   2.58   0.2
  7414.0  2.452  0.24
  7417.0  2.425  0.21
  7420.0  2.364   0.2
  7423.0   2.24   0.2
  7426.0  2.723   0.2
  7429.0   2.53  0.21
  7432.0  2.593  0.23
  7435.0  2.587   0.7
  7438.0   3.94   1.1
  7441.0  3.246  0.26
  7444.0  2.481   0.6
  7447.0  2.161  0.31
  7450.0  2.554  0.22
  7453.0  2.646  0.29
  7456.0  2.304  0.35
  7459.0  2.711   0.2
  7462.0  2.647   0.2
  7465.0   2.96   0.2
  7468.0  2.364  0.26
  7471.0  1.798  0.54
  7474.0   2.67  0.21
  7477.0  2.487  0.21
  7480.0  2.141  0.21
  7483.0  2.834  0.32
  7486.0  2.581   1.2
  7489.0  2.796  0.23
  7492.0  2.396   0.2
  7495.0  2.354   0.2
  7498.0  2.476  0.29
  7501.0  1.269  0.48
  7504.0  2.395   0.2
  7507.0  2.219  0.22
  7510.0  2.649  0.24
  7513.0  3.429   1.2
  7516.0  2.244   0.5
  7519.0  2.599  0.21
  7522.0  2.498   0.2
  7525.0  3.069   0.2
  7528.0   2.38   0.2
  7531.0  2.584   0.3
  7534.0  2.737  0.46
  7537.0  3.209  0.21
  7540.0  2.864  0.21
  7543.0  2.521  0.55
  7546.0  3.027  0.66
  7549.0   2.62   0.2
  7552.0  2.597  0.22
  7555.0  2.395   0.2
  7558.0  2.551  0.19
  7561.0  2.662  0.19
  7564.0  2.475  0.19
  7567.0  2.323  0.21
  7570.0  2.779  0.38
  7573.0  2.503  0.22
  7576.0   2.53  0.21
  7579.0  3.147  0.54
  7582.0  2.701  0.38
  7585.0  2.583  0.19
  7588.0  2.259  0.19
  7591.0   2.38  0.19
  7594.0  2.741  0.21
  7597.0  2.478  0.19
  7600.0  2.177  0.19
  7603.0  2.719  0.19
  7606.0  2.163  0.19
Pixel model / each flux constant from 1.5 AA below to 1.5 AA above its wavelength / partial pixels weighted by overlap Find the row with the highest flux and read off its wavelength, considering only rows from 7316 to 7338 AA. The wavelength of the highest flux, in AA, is 7330.0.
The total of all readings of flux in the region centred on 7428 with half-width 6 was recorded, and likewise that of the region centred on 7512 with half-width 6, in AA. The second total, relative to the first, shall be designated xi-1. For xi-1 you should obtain 1.05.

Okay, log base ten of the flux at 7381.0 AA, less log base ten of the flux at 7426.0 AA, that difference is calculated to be -0.03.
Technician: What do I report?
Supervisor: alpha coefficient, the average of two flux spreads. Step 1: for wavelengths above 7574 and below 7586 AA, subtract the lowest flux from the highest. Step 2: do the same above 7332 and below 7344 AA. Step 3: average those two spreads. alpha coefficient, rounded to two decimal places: 0.34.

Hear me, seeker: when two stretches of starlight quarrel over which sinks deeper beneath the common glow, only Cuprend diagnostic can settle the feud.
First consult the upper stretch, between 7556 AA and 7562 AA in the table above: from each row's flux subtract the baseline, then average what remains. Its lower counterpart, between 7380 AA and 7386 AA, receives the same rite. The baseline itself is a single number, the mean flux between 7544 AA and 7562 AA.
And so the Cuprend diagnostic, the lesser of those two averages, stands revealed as -0.30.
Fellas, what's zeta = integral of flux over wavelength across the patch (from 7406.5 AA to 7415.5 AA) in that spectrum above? 22.2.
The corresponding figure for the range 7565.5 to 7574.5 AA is 22.8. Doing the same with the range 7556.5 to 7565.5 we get 23.1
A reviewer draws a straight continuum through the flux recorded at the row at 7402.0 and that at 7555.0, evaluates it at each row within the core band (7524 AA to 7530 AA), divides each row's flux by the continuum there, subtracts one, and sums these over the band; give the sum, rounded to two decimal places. 0.26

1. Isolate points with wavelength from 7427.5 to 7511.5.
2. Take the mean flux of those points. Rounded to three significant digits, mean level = 2.53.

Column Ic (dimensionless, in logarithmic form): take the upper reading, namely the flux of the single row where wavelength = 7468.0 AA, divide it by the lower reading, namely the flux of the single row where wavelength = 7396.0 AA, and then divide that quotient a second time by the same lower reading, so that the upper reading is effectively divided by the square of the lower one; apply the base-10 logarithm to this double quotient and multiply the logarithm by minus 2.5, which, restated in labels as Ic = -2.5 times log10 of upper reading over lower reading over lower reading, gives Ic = 1.1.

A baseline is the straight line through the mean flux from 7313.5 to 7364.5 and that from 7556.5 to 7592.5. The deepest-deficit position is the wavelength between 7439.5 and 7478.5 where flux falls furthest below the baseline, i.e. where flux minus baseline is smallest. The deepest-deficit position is 7471.0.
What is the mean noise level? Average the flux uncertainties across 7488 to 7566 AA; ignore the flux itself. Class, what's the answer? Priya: 0.313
